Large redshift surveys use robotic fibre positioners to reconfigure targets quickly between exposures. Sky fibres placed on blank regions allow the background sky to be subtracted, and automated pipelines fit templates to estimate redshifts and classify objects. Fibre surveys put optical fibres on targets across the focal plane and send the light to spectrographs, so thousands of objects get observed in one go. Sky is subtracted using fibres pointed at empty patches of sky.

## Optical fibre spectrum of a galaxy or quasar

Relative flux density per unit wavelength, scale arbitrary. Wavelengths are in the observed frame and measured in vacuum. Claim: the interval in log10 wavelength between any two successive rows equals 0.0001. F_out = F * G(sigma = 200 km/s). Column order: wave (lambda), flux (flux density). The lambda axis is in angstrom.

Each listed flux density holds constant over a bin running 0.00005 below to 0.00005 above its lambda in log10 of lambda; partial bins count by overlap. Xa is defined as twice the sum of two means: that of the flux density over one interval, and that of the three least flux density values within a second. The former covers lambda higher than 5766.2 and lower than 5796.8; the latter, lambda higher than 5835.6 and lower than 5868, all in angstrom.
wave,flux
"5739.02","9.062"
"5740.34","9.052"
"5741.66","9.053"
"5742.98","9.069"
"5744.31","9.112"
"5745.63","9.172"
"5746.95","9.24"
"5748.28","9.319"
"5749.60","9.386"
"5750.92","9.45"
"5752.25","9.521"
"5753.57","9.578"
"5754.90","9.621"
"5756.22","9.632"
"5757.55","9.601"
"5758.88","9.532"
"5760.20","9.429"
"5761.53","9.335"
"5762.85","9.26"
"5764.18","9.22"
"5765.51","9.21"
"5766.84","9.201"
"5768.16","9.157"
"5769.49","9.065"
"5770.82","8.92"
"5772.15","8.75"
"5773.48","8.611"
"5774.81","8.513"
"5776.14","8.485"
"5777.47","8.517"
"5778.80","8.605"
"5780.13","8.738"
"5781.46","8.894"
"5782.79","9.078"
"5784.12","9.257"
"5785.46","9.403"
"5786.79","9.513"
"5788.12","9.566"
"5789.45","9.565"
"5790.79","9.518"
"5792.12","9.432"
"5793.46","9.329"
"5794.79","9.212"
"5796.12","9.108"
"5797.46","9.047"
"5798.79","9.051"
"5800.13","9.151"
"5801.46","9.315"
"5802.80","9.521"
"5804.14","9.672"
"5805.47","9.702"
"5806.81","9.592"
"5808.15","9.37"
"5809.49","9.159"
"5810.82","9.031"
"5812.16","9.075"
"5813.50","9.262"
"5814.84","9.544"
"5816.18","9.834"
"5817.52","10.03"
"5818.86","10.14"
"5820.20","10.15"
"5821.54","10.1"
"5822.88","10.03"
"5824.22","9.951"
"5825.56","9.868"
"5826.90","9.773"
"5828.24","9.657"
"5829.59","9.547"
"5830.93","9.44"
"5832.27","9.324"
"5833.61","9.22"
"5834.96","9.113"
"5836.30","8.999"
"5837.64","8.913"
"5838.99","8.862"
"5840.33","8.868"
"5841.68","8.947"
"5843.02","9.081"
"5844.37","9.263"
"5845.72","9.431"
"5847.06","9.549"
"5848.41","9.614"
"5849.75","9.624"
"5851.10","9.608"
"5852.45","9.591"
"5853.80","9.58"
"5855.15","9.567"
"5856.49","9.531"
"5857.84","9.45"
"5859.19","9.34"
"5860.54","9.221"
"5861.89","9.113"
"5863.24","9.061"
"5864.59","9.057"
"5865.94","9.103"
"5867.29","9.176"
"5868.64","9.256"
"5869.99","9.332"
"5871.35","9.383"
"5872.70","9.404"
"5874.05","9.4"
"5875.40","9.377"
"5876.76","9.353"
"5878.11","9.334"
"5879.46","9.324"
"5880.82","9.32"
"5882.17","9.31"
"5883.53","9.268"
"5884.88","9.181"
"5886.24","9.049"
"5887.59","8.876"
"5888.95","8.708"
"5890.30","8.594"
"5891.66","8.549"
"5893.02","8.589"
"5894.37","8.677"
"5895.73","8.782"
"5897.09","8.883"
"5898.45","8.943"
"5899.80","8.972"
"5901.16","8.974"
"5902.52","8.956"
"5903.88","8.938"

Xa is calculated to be 35.9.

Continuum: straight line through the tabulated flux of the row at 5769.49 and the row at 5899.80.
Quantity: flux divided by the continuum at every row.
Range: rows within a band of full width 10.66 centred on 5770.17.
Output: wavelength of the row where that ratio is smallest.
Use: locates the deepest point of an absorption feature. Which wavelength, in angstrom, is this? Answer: 5774.81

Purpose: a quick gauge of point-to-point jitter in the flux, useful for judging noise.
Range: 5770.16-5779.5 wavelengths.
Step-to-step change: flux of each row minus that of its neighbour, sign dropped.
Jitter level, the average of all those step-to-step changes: 0.09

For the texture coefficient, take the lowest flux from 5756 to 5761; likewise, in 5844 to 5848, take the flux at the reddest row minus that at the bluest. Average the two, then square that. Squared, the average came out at 23.6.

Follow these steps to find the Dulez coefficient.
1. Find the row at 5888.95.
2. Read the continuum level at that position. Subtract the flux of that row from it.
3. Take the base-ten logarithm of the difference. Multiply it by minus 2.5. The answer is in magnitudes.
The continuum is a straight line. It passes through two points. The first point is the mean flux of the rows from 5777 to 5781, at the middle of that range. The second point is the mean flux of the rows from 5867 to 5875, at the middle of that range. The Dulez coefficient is 0.3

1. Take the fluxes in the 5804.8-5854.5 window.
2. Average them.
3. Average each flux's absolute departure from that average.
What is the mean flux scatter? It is 0.32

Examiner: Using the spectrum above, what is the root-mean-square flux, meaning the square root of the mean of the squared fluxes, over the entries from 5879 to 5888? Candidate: 9.19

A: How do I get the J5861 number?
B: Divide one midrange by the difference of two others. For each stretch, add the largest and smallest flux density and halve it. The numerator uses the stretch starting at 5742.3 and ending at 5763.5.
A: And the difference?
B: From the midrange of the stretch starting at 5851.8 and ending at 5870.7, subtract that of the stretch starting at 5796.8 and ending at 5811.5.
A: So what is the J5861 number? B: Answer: -220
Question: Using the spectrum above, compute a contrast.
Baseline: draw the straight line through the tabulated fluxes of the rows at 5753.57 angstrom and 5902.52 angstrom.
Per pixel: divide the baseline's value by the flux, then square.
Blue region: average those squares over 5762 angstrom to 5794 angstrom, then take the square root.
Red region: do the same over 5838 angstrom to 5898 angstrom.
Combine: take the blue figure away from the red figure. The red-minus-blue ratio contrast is -0.06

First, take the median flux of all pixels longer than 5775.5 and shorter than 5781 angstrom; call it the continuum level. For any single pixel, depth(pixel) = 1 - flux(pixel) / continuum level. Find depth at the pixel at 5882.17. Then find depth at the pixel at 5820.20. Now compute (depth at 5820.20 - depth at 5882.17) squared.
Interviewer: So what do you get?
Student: 0.010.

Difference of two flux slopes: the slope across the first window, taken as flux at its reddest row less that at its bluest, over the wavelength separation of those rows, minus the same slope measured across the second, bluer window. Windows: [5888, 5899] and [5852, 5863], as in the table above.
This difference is 0.08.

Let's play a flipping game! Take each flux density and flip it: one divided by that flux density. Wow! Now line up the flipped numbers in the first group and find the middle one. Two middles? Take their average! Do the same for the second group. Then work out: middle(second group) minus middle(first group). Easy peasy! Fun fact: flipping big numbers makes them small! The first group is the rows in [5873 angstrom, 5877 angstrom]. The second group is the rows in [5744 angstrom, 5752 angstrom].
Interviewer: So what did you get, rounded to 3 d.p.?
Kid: 0.001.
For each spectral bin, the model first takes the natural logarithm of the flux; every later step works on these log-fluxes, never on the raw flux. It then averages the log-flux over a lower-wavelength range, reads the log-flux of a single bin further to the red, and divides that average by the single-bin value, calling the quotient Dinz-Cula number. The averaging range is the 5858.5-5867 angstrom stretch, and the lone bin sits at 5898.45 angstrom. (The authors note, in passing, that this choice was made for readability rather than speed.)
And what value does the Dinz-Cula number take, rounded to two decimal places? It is 1.01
